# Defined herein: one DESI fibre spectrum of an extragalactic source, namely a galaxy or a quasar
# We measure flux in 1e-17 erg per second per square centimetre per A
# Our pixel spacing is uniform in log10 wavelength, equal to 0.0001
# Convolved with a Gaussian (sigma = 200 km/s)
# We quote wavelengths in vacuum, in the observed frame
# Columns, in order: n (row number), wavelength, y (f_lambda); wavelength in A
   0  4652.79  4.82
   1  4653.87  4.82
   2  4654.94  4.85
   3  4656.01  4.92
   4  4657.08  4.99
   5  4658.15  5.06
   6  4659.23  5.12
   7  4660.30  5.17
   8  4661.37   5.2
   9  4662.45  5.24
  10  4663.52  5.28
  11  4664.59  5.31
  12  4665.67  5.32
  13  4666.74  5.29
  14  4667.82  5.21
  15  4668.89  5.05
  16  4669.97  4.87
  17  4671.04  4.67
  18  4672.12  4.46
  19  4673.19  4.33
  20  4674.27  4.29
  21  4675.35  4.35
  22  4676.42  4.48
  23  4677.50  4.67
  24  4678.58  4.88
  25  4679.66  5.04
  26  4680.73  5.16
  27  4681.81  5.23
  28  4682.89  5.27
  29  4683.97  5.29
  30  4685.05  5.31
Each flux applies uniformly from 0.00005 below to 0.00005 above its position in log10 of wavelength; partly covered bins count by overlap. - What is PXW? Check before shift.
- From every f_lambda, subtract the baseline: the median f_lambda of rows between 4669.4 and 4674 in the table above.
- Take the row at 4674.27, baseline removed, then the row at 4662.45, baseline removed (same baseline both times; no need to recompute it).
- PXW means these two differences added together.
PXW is 0.40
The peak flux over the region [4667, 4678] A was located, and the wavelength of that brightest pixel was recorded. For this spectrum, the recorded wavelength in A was 4667.82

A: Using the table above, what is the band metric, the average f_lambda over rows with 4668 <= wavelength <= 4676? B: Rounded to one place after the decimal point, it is 4.6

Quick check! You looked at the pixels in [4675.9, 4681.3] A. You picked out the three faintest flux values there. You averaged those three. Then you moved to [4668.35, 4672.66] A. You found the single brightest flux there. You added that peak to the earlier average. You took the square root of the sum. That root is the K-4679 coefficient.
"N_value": 3.12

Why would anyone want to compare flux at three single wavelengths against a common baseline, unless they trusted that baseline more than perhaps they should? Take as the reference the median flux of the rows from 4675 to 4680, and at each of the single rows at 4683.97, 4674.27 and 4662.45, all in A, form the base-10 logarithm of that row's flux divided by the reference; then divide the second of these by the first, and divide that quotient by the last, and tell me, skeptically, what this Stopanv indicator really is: -14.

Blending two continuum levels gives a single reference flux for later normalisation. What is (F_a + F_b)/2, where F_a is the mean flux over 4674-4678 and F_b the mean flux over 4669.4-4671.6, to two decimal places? 4.61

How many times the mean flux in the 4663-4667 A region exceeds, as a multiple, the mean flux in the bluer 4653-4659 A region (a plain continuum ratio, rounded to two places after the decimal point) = 1.08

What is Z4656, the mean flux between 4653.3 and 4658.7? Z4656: 4.9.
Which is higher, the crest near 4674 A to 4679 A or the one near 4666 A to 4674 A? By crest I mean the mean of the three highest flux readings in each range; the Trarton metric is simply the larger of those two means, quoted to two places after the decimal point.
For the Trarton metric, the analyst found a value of 5.18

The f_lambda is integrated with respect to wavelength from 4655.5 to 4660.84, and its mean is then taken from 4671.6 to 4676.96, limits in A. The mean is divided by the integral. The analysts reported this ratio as 0.162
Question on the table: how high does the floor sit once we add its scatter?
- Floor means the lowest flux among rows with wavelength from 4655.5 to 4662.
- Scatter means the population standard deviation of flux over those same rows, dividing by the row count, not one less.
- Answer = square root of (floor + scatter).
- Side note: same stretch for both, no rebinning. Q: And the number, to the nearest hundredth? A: 2.24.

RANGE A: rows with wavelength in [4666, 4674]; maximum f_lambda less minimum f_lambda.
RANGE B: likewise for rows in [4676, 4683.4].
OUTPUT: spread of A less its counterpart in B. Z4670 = 0.2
